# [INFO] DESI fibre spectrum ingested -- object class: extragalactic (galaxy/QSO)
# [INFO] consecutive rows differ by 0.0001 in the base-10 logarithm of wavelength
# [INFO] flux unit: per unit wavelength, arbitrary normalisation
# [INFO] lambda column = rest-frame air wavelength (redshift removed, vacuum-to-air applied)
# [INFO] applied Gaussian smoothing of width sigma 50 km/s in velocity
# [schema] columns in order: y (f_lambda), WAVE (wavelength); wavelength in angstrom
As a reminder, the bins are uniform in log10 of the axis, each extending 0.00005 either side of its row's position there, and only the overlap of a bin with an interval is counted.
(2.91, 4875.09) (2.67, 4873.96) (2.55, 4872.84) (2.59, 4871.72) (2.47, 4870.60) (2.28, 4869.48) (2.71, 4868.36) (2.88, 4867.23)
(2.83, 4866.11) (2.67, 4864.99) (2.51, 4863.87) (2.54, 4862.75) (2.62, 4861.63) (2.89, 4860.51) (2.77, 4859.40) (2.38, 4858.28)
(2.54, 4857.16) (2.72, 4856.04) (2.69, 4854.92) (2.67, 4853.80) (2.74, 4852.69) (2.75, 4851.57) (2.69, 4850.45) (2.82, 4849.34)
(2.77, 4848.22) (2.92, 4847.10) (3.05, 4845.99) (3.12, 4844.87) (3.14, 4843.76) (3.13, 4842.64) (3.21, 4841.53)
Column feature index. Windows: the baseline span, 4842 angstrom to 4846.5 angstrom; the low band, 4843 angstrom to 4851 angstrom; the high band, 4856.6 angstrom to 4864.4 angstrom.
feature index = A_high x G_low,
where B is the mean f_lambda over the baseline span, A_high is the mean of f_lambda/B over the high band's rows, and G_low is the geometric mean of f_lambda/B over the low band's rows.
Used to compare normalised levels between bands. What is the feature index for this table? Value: 0.79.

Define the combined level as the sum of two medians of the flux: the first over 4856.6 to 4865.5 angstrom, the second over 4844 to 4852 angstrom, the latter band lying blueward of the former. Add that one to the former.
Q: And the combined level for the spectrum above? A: 5.40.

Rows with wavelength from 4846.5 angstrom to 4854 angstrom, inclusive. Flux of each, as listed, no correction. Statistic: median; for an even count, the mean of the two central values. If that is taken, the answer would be 2.75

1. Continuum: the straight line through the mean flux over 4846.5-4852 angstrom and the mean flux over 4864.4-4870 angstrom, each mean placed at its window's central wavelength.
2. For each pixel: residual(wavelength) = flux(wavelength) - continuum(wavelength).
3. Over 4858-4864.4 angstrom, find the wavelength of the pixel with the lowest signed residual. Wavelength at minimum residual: 4858.28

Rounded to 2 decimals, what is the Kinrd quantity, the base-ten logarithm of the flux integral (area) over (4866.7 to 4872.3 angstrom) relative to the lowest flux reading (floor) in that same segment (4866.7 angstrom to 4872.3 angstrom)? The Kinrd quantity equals 0.80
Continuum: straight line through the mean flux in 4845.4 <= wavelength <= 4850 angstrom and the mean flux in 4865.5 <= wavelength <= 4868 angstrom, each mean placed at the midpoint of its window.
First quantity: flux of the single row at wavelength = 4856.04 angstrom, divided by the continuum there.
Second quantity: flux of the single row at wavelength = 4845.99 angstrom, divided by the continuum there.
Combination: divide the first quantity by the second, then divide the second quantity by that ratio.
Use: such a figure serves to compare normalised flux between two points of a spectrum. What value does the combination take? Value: 1.17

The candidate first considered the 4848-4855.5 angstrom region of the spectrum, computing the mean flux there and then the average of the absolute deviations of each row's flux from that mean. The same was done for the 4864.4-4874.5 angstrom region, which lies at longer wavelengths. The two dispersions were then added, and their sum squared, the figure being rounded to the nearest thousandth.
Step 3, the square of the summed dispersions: 0.033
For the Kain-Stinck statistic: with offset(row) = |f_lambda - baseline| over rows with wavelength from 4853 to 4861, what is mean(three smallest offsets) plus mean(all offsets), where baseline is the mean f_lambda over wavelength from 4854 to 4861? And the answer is 0.15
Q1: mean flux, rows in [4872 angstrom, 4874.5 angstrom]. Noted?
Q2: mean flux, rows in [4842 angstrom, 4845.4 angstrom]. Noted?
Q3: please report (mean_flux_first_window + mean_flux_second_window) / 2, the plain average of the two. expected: 2.87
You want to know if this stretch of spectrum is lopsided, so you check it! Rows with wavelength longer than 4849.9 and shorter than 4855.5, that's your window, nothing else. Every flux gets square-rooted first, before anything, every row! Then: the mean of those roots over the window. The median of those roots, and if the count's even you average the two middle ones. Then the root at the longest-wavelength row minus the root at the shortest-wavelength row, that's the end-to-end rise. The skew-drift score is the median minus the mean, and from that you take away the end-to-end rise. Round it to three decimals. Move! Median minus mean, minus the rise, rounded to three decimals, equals -0.005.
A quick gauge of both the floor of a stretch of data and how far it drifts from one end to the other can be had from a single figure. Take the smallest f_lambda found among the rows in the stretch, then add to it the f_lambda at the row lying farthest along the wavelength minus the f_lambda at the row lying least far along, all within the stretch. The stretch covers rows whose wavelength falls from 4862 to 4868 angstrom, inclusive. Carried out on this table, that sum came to 2.85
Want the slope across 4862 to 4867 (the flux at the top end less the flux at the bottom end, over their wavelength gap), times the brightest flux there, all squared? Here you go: 0.06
